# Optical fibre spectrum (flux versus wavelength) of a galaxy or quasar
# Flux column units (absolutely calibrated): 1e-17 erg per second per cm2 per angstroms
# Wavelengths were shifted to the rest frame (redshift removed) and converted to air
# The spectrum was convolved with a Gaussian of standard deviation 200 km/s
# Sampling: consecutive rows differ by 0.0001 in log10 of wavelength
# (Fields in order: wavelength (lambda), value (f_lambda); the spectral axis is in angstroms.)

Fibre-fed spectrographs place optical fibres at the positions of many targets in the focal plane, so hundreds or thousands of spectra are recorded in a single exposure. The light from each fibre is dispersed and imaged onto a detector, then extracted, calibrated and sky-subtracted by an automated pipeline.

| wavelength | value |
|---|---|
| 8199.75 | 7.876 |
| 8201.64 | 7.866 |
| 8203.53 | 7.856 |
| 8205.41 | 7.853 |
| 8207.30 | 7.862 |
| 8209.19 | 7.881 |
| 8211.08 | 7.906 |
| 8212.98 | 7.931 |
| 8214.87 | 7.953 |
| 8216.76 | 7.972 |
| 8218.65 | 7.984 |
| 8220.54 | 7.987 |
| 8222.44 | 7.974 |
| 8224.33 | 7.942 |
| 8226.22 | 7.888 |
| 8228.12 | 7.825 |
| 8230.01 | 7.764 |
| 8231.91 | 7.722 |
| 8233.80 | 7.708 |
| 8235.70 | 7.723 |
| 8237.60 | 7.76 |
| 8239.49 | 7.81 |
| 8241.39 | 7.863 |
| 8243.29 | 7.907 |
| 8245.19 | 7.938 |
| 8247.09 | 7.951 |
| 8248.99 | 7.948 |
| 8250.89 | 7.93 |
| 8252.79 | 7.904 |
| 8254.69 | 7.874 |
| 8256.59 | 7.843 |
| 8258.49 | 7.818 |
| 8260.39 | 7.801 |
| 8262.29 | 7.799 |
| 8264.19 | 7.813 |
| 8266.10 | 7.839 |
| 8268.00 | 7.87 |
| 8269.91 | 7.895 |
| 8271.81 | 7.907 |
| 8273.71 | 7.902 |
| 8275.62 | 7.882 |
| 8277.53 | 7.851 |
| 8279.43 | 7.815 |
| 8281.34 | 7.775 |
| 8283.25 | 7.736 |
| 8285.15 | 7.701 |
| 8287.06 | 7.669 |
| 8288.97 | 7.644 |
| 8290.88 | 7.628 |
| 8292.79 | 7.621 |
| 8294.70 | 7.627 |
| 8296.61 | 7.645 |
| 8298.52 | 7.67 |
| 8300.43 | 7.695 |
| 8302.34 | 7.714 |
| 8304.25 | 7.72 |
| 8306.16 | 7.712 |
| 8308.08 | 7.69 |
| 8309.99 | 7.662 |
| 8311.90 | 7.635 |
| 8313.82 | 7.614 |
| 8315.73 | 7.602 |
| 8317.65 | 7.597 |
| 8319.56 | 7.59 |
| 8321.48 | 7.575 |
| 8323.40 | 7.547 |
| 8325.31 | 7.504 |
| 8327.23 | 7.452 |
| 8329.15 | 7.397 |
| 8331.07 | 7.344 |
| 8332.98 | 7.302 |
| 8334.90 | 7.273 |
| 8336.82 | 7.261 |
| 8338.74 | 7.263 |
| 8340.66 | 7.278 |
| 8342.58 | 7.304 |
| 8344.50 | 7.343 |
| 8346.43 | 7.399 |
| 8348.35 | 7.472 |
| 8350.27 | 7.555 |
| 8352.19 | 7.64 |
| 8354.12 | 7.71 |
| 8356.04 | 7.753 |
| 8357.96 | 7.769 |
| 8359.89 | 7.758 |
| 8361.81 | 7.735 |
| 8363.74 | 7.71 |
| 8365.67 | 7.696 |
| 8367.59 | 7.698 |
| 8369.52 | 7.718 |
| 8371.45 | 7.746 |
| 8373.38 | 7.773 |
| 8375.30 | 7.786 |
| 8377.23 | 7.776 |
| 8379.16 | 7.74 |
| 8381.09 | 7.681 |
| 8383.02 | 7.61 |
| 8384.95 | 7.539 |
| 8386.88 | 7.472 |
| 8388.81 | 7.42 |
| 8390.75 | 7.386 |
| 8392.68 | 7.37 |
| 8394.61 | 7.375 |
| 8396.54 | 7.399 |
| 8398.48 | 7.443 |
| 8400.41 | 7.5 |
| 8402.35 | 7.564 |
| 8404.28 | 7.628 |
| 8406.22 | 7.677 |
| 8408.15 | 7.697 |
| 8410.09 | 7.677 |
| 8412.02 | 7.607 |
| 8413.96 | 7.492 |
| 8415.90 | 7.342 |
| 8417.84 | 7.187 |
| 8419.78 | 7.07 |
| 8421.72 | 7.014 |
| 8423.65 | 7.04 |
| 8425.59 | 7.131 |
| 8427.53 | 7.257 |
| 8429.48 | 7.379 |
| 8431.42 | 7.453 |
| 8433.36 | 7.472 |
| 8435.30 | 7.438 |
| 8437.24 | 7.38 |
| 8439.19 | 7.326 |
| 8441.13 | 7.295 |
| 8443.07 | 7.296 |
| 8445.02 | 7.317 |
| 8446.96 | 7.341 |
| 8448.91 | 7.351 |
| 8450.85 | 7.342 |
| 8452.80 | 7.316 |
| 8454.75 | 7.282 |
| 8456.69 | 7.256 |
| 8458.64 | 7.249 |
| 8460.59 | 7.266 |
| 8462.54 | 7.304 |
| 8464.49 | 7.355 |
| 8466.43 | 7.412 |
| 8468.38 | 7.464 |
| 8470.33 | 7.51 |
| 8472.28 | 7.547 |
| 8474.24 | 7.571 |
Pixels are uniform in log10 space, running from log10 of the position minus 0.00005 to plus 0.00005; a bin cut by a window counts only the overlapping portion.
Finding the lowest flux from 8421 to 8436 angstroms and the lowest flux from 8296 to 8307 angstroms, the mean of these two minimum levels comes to 7.33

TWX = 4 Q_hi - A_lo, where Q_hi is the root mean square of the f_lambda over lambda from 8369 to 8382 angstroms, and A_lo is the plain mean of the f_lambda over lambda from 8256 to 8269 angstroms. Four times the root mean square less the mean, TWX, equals 23.2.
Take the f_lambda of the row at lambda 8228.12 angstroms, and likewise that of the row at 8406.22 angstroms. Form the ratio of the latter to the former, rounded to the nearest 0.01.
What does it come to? 0.98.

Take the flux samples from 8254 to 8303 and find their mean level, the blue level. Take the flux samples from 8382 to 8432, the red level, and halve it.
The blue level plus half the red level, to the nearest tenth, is 11.5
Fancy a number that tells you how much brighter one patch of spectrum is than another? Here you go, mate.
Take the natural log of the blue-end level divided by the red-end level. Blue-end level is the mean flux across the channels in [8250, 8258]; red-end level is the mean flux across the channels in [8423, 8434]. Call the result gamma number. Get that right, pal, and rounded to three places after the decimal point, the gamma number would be 0.079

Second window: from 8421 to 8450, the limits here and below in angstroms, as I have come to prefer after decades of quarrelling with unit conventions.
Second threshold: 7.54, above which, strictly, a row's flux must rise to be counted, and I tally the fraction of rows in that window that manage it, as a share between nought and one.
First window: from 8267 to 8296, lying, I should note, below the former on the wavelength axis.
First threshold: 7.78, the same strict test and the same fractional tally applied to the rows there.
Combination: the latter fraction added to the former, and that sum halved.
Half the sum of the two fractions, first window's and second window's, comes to 0.2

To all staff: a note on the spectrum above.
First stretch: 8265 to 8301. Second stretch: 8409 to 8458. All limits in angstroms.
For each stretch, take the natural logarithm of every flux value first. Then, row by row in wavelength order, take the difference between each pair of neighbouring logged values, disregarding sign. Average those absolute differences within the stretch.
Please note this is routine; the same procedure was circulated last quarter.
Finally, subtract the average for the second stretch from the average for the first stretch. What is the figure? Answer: -0.0052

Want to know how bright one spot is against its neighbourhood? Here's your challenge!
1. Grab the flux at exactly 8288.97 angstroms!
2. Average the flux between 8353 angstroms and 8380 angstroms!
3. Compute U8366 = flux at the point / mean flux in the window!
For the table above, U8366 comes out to 0.99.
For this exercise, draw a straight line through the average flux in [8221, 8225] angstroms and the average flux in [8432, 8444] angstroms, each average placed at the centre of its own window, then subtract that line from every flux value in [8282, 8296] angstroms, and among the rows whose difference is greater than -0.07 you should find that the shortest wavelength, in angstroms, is 8283.25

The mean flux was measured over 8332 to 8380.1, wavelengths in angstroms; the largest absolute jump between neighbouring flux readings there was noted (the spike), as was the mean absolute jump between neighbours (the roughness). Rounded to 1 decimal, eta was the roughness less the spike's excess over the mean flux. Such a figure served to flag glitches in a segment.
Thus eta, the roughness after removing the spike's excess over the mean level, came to 7.5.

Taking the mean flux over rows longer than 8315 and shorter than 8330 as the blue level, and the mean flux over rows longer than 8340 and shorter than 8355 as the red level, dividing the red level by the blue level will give 0.991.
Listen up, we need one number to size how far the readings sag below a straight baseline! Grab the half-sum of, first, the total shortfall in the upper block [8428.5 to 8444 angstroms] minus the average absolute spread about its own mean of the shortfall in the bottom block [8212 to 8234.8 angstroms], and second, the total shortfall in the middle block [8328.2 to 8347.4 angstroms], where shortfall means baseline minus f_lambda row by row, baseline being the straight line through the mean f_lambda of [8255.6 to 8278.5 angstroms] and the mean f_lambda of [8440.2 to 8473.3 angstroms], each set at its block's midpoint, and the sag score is 1.8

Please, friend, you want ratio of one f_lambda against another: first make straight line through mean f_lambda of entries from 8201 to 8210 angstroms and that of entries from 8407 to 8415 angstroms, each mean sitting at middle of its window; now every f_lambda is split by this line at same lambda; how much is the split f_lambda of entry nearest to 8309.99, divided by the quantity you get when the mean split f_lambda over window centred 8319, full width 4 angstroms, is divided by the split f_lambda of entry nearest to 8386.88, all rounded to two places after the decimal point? 0.98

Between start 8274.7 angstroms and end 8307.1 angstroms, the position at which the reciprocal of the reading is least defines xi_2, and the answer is 8275.62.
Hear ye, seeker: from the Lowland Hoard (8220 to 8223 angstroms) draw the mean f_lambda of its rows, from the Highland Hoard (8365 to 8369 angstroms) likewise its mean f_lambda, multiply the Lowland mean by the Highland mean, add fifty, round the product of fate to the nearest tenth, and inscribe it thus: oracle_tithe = 111.4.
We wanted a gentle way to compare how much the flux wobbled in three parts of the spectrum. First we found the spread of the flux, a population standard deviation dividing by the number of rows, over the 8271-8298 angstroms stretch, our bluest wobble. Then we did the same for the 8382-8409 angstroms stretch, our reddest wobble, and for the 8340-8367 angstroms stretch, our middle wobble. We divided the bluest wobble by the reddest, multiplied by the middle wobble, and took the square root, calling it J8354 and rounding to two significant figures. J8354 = 0.41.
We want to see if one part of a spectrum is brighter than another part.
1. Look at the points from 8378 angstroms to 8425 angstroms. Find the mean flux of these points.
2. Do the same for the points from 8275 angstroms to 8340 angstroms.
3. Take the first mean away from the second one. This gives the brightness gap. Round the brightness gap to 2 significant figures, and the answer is 0.14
